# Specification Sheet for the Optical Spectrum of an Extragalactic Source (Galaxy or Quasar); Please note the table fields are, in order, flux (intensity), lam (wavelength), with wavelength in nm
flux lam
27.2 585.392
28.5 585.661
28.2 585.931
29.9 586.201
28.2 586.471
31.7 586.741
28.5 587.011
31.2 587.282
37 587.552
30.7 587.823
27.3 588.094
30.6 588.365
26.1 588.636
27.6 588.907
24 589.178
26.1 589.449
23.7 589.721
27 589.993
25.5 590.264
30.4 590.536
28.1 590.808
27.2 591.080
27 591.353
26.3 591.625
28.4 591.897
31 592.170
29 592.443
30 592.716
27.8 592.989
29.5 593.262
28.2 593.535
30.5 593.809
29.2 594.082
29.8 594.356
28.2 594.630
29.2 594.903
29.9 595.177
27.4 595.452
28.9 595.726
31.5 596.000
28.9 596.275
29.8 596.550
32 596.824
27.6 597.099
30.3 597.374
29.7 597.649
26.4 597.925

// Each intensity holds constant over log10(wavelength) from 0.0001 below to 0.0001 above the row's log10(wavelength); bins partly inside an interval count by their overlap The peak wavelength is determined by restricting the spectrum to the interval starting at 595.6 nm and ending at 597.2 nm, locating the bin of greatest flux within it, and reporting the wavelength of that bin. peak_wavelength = 596.824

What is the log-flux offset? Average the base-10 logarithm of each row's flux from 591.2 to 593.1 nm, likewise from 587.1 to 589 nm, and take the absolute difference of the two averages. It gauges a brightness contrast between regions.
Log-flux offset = 0.021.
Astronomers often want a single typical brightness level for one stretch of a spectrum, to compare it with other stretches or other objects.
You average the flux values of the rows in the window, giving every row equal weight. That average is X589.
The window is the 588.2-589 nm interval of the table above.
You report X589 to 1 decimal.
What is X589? 28.1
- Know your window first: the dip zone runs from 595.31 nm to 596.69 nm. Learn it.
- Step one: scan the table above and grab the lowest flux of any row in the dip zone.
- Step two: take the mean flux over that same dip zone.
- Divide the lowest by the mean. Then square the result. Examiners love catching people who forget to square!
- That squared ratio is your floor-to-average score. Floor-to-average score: 0.87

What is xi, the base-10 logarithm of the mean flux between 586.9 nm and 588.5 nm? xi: 1.490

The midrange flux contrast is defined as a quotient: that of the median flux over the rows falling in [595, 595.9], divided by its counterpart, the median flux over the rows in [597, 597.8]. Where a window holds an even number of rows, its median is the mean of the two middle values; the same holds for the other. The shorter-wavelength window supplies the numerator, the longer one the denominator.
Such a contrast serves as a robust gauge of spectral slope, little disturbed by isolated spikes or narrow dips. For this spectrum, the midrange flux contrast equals 0.97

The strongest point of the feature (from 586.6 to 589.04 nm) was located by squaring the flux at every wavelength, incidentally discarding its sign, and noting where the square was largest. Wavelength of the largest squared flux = 587.552 nm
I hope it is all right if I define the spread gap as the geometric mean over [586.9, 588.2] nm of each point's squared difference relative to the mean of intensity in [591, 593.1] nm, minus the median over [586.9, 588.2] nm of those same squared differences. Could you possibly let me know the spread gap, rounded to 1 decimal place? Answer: -3.1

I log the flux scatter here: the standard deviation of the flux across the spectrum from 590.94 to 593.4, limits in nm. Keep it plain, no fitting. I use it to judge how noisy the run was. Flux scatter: 1.5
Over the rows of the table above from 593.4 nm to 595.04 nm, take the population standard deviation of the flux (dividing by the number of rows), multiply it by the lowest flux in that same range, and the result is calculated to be 23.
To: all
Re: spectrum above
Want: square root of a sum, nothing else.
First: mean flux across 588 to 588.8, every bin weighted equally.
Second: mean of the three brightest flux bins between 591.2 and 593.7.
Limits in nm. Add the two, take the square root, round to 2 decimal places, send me 7.63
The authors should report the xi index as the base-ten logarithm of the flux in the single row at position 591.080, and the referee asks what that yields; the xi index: 1.43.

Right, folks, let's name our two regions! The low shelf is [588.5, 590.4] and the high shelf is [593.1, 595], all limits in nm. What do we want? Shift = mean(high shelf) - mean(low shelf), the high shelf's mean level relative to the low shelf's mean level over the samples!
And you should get 3.5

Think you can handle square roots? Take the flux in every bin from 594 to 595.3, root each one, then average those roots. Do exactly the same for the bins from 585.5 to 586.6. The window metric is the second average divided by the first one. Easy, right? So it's 0.99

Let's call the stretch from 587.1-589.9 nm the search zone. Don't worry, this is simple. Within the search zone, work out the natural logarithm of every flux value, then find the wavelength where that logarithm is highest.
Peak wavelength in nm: 587.552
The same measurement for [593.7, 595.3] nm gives 593.809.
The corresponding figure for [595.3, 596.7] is 596.000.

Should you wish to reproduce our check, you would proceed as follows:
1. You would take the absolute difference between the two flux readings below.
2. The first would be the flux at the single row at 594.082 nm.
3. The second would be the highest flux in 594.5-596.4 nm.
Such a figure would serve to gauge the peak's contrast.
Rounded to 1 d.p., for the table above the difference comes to 2.3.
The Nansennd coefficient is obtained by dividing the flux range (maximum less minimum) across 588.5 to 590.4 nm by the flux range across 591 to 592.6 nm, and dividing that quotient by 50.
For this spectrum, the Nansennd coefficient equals 0.017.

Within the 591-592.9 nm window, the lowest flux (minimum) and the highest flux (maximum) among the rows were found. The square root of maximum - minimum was 2.17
